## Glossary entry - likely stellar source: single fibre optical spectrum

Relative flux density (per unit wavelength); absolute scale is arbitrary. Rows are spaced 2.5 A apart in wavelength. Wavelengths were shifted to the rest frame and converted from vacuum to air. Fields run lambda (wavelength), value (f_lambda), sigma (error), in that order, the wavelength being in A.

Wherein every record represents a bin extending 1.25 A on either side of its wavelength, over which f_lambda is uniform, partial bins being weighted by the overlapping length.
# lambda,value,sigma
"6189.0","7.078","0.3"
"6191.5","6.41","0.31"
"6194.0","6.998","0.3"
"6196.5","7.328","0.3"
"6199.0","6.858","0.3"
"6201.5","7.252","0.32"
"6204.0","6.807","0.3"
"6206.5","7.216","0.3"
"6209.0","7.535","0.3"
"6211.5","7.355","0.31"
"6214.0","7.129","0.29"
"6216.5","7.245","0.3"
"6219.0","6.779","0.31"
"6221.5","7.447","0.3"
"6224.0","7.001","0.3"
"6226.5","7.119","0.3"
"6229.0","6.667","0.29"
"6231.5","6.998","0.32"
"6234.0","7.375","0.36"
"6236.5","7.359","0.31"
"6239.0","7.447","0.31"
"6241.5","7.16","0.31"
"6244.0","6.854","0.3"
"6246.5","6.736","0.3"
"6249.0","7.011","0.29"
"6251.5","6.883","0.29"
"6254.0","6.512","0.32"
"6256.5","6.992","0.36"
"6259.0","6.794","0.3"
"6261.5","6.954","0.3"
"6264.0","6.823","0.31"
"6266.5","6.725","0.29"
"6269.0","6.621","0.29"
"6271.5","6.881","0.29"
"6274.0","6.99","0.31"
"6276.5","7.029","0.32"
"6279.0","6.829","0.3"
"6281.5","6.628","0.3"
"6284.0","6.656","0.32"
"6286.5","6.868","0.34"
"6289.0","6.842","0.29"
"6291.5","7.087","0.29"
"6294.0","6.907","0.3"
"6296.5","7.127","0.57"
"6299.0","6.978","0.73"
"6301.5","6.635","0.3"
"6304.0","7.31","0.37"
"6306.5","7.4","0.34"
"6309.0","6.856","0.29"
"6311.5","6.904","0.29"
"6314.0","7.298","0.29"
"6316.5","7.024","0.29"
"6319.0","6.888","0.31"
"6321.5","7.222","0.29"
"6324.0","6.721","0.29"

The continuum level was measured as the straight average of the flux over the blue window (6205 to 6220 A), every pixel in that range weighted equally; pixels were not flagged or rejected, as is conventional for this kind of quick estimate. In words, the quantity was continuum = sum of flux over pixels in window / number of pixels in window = 7.21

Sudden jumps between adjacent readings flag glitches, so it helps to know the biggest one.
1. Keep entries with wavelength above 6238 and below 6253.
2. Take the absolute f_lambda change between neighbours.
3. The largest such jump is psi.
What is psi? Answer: 0.31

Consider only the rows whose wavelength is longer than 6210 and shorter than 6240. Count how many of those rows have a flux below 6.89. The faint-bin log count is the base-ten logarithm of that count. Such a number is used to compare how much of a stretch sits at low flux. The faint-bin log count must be 0.30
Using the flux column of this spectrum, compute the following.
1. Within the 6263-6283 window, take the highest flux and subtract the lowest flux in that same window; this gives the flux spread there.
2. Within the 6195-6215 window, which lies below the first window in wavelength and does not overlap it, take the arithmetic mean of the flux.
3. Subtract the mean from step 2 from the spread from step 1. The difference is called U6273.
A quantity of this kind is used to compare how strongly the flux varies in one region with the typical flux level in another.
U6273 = -6.78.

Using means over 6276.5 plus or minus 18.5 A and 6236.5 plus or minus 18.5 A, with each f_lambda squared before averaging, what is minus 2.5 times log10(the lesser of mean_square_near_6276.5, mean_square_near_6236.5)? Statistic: -4.176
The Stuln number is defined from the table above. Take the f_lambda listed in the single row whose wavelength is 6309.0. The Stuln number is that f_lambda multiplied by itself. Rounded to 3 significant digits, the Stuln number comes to 47.0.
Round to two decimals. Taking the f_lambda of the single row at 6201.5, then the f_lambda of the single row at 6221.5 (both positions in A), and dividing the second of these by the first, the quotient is 1.03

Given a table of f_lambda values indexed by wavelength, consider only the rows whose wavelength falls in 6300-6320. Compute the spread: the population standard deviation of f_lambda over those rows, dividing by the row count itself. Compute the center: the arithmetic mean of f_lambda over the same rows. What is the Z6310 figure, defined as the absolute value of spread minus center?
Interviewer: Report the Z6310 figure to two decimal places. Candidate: 6.79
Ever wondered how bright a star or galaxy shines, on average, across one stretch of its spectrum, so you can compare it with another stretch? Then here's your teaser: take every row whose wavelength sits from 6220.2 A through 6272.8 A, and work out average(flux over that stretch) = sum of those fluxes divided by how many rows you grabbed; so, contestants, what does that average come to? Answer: 6.97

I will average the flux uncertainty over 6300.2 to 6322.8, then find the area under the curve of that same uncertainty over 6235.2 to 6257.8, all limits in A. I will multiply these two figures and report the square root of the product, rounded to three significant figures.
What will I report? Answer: 1.47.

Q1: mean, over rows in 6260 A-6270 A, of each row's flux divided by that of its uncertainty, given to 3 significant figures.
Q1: 22.8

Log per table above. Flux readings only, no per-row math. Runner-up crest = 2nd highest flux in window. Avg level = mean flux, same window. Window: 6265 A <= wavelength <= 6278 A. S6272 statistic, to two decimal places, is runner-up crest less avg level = 0.14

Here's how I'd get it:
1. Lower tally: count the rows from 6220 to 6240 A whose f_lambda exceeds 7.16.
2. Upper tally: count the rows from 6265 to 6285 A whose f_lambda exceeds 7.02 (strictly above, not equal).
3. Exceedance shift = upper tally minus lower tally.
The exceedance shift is -3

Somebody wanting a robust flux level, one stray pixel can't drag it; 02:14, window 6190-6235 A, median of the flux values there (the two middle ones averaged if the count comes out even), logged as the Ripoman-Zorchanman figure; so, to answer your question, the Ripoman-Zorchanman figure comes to 7.12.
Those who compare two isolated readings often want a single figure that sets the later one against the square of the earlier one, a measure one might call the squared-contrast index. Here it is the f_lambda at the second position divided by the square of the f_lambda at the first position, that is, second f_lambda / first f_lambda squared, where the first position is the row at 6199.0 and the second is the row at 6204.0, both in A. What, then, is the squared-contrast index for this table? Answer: 0.145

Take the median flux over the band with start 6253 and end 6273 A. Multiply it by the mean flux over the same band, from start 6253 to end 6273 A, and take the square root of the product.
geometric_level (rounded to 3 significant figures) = 6.80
